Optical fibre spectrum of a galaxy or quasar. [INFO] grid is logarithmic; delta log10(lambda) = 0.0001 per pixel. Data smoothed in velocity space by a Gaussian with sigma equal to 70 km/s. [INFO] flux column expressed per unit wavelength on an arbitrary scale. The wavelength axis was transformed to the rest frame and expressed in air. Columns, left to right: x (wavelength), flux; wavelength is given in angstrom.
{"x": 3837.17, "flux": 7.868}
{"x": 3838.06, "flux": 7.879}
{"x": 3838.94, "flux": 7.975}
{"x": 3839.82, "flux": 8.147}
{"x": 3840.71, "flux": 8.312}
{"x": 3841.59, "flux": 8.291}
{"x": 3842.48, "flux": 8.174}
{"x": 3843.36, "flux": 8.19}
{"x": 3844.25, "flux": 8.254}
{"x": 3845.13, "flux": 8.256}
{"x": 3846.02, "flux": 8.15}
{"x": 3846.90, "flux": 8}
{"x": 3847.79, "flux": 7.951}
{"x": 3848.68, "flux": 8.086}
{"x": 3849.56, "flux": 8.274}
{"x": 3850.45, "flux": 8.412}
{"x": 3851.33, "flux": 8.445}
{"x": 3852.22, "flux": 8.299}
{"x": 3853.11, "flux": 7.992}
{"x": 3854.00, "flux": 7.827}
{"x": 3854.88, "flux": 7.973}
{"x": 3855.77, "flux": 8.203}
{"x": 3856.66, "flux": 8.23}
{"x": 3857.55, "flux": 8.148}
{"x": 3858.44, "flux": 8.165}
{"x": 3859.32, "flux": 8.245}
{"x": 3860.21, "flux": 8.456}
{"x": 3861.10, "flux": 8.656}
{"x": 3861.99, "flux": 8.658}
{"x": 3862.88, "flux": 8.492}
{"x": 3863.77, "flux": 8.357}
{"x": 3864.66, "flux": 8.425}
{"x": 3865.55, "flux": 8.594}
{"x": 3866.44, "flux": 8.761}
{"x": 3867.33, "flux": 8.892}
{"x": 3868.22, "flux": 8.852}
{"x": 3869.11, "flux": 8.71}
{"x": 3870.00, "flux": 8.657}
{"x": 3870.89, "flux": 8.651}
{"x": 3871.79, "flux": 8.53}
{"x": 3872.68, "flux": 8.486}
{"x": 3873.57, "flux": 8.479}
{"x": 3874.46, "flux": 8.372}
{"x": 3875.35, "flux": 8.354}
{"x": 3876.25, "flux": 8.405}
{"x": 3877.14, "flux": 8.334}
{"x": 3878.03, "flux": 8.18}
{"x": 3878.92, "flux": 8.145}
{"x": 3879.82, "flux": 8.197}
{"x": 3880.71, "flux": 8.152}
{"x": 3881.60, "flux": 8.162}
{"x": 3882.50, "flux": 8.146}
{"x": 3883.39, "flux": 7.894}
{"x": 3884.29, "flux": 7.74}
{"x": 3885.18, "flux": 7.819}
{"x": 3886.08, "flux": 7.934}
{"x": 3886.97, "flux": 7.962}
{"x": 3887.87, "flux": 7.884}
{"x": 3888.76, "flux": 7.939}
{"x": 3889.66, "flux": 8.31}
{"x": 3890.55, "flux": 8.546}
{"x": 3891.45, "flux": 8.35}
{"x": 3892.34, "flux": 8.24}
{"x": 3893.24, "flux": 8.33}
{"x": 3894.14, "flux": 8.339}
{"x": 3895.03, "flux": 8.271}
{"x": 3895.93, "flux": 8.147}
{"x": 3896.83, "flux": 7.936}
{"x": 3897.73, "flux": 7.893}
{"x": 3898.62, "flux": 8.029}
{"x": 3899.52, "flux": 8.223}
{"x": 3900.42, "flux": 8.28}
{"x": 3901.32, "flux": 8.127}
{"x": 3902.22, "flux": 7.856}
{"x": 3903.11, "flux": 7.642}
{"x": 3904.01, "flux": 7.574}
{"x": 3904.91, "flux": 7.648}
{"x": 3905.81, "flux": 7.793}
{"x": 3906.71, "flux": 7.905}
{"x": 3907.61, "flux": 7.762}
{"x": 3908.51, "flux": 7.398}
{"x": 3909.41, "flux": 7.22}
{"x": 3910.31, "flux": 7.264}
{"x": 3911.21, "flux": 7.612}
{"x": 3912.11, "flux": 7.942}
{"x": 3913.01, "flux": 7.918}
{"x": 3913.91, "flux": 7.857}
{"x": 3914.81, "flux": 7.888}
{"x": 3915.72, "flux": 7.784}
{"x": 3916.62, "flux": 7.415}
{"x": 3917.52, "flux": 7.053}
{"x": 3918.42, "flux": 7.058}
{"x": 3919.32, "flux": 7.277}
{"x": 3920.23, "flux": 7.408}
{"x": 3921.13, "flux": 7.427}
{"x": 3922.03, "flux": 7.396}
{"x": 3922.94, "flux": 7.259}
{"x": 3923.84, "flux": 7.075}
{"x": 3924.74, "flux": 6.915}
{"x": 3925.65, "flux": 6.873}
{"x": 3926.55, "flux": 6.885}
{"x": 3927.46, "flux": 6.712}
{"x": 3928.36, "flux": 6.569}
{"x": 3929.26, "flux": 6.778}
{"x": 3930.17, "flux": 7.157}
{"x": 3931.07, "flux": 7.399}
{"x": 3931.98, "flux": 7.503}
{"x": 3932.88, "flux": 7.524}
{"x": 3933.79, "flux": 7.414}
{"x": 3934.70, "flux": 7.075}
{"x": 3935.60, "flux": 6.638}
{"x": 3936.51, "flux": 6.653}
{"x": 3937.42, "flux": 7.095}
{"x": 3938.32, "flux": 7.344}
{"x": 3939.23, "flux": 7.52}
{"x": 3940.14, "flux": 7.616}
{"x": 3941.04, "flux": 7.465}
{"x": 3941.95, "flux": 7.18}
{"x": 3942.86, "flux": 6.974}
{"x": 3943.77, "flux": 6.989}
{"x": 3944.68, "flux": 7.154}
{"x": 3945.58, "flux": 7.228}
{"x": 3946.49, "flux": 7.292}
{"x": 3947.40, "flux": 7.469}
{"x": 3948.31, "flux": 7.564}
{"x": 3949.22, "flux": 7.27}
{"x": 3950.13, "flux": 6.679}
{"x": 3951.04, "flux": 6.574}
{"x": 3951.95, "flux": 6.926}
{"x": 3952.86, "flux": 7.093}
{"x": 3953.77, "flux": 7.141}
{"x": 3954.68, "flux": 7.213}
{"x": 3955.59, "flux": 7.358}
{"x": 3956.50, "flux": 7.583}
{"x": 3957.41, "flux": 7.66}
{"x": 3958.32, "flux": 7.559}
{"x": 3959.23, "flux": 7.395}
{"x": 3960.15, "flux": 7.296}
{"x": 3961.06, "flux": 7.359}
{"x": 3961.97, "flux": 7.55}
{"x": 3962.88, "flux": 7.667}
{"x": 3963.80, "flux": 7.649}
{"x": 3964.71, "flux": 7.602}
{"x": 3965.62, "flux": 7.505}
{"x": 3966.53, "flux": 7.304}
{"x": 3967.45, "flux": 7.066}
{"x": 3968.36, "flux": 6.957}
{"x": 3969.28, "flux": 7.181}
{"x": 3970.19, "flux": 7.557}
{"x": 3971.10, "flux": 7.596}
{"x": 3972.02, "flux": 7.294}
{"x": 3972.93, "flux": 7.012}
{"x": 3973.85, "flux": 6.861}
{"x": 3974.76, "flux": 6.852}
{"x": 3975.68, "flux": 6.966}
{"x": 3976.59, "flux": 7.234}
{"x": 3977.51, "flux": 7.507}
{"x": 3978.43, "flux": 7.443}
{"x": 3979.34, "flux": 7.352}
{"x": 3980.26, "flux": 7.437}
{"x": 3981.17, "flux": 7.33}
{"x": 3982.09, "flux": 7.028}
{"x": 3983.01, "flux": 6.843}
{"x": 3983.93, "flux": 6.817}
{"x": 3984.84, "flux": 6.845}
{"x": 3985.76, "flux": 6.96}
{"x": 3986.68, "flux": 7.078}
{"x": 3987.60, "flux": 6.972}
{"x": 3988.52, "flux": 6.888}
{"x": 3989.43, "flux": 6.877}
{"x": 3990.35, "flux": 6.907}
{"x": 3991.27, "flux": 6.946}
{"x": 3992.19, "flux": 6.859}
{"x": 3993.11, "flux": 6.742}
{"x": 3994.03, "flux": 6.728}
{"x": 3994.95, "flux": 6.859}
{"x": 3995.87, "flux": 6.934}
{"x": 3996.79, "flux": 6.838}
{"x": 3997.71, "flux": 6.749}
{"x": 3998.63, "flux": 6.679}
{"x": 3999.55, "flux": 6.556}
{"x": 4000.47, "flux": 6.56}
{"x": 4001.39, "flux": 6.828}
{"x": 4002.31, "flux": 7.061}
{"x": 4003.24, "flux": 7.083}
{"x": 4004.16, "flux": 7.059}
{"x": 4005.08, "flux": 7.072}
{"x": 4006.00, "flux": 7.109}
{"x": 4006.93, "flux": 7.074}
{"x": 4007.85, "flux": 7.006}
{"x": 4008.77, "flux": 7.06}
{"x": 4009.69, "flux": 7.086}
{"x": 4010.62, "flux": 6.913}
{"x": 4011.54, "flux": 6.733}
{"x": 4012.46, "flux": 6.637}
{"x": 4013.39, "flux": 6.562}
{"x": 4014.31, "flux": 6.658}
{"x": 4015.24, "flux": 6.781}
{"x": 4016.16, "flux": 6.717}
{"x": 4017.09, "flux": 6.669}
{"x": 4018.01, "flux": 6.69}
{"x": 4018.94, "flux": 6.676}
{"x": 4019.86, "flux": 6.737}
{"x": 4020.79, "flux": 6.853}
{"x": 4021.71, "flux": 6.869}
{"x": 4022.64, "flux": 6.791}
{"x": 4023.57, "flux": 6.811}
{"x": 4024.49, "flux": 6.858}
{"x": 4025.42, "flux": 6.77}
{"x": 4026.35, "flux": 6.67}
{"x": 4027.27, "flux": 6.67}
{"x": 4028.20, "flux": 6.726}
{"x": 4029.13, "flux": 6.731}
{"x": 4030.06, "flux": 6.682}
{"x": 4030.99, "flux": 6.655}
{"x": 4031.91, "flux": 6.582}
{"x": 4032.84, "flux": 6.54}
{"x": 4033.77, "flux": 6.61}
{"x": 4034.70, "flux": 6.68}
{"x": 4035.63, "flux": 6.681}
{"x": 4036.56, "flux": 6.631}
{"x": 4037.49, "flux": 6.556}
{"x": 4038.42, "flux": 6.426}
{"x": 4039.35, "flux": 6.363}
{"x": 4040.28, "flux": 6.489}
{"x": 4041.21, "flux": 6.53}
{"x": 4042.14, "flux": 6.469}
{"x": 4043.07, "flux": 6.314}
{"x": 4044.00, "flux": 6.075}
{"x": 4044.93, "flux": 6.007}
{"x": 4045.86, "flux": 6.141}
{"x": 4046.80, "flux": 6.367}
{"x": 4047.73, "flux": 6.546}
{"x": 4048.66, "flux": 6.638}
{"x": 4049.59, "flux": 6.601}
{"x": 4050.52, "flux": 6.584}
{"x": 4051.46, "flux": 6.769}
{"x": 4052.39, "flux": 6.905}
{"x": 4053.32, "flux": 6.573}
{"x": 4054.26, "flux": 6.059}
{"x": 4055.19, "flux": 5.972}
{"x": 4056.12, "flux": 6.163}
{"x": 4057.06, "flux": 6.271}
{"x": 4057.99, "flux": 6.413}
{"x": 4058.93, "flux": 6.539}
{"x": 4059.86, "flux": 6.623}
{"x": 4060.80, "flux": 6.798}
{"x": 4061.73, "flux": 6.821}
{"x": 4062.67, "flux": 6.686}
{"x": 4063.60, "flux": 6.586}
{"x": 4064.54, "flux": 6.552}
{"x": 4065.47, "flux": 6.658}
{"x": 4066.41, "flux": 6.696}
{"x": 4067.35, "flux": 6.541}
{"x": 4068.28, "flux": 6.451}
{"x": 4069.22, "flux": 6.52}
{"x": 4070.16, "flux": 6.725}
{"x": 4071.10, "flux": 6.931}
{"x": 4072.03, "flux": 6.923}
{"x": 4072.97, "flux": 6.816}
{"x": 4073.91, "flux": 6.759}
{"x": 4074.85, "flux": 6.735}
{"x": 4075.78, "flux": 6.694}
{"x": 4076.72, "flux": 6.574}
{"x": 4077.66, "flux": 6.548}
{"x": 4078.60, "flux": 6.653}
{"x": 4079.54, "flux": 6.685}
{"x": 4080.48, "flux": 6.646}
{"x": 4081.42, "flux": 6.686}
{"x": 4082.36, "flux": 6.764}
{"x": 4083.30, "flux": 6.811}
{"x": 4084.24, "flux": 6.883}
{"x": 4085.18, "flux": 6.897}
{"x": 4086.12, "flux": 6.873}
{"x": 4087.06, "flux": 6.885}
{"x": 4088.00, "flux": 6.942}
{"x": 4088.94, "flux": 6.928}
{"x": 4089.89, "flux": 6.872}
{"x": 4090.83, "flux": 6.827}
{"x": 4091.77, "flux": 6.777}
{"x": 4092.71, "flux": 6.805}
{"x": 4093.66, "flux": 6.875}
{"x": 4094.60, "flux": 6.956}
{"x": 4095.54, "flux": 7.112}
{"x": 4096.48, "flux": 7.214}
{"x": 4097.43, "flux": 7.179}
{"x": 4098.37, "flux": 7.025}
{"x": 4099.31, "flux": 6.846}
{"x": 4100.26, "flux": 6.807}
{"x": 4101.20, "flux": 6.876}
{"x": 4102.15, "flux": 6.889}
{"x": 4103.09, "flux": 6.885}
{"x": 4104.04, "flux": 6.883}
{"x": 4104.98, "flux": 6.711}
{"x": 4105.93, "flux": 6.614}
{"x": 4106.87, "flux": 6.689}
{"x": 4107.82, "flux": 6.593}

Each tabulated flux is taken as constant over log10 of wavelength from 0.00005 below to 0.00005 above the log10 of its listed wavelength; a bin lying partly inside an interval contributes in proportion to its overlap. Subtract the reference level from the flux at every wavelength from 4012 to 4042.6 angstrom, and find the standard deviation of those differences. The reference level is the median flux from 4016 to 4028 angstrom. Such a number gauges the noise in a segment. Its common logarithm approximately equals -0.9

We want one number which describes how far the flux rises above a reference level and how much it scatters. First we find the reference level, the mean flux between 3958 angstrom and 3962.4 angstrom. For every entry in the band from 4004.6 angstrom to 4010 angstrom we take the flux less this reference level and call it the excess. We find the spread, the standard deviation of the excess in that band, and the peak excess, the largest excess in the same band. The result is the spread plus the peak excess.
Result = -0.3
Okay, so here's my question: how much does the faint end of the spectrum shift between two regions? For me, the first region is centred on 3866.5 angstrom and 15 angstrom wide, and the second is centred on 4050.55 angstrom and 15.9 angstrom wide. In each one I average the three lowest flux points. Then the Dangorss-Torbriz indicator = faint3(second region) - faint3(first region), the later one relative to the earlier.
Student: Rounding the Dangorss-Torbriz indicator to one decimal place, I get -2.3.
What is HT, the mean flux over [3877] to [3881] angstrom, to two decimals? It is 8.20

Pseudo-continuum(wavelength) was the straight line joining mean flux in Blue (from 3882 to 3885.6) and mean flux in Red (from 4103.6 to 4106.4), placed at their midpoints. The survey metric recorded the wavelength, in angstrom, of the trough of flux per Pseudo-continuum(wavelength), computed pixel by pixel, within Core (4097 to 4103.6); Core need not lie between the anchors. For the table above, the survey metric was 4100.26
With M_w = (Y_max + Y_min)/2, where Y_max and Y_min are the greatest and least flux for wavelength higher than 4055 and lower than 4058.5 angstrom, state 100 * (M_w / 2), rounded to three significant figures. 310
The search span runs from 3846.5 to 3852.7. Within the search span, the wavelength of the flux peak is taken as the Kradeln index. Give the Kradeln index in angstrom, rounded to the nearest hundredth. 3851.33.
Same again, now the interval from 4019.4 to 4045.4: 4021.71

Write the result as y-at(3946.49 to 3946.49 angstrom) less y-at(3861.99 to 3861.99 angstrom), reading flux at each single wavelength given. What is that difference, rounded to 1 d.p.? -1.4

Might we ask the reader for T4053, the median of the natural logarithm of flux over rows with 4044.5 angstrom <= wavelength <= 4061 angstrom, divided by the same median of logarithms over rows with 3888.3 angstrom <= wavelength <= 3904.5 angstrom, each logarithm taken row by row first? 0.89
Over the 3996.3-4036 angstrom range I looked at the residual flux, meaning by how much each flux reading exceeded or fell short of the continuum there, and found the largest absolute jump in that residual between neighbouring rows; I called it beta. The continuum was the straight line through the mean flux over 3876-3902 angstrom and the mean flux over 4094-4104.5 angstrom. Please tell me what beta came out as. 0.27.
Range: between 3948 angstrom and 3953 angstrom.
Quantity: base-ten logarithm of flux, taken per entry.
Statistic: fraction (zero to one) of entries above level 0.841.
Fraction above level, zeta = 0.50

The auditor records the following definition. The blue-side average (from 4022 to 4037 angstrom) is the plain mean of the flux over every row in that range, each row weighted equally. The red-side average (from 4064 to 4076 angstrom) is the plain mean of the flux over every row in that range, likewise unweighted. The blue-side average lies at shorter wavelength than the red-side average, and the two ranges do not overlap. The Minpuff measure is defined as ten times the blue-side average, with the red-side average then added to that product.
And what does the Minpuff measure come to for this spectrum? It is 74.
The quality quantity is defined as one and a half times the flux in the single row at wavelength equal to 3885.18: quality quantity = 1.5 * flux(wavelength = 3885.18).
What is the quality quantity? 11.7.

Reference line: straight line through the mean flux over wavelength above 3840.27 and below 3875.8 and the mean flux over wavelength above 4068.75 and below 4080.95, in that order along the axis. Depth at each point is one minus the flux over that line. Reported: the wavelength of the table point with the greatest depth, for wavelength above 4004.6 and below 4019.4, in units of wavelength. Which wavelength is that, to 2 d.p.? 4013.39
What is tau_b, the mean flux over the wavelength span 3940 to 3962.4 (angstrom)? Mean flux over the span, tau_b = 7.3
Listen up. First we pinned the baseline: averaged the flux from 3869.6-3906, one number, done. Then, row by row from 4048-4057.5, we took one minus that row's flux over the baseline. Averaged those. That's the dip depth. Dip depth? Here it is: 0.21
